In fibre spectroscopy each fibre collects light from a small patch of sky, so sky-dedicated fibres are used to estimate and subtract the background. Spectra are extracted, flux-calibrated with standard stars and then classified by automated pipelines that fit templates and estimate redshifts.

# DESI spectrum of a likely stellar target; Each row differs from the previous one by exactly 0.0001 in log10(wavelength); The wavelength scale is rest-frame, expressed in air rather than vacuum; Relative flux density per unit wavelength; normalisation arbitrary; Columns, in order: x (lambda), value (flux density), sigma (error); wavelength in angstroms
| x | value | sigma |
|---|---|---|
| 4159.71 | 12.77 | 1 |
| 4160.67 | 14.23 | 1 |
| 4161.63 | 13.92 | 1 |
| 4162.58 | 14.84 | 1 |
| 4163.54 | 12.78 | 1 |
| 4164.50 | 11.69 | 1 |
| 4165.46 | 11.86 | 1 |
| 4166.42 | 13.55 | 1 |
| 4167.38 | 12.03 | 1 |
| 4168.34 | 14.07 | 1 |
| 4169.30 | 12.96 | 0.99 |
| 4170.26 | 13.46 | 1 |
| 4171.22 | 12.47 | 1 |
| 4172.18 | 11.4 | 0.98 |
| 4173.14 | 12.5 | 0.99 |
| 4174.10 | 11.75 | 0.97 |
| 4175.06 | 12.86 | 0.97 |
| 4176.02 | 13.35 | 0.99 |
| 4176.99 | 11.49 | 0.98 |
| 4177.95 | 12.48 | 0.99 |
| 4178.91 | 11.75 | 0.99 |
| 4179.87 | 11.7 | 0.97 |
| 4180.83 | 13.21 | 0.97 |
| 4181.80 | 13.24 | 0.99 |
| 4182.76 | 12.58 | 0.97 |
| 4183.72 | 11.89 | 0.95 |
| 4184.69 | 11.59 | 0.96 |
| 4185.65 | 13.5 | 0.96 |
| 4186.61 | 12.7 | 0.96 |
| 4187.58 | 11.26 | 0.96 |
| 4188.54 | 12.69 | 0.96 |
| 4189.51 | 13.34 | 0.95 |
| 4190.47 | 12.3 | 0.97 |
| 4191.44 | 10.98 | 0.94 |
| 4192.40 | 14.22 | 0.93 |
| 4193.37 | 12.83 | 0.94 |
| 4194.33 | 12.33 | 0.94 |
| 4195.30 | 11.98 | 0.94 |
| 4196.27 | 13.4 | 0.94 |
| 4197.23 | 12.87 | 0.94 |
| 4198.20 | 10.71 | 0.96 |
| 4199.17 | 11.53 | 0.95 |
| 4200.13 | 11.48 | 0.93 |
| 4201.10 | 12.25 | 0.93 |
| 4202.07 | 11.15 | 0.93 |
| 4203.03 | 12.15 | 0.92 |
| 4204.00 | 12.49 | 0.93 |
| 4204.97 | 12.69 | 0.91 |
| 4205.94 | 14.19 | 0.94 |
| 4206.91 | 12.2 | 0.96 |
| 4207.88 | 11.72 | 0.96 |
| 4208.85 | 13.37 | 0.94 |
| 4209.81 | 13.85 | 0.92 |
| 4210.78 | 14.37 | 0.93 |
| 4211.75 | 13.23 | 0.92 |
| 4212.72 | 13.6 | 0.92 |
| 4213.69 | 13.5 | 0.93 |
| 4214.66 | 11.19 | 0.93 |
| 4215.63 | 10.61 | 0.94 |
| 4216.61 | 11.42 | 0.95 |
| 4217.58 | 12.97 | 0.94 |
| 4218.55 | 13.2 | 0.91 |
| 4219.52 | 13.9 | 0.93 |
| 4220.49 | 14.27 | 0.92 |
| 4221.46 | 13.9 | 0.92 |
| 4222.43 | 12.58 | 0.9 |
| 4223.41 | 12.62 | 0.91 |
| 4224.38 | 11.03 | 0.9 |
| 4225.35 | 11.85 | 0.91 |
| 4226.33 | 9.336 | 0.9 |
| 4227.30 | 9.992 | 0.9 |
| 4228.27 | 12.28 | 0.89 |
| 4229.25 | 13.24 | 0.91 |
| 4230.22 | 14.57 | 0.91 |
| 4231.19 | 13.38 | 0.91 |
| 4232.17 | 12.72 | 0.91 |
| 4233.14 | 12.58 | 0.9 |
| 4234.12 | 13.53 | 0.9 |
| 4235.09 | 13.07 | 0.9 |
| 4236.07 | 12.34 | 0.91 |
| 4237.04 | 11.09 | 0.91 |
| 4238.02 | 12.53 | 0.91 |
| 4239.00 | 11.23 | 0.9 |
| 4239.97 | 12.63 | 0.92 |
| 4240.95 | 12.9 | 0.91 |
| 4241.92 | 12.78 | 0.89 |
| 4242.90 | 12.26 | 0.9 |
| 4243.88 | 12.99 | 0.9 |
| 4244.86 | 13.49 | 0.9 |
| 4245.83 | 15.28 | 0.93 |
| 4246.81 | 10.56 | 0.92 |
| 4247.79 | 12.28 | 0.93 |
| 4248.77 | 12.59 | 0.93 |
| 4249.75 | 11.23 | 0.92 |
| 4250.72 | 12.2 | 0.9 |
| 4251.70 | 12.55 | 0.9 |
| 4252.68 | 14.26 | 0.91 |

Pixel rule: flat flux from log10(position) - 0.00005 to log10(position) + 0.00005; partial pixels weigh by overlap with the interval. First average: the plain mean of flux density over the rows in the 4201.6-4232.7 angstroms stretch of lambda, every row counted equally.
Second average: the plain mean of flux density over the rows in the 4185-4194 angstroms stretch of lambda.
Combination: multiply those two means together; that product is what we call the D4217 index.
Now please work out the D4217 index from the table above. 159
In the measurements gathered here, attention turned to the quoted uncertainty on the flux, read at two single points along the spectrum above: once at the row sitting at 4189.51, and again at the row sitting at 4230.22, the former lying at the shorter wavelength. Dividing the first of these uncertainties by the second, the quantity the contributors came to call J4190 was 1.04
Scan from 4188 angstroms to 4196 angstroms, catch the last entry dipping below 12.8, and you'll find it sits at 4195.30 angstroms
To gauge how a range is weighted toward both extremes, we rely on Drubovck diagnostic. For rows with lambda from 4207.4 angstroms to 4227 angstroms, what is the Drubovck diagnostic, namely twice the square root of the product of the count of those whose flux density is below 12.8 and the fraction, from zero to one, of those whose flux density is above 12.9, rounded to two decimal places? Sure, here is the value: 4.45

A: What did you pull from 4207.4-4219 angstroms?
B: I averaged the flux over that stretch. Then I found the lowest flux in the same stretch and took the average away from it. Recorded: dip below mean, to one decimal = -2.1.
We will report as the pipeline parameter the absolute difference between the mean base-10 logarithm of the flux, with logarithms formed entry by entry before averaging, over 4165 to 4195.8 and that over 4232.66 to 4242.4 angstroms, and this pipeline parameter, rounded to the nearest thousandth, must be 0.001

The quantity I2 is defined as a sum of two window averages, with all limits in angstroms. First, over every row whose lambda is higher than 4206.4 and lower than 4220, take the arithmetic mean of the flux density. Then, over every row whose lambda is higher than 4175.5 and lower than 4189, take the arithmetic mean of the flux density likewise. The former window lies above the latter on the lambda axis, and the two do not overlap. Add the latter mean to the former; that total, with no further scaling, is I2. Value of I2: 25.2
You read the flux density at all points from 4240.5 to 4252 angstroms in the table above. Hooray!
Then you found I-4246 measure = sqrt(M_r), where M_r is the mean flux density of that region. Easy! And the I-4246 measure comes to 3.55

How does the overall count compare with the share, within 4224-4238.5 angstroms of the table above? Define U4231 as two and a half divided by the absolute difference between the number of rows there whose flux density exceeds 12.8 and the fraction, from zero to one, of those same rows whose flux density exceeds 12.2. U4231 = 0.6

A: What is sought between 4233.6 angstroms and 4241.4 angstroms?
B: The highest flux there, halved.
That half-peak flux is 6.8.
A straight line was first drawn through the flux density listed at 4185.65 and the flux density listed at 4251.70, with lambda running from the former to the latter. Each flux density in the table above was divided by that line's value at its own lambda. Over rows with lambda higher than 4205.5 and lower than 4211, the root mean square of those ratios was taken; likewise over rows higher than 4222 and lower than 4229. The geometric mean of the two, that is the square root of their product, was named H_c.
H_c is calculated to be 0.95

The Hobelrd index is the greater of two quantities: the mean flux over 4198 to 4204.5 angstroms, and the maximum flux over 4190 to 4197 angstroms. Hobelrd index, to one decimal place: 14.2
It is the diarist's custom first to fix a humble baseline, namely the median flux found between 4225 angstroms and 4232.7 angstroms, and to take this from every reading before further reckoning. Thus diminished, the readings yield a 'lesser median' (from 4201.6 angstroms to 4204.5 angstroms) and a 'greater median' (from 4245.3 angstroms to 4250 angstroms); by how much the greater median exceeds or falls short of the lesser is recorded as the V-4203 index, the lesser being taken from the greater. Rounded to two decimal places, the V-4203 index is 0.13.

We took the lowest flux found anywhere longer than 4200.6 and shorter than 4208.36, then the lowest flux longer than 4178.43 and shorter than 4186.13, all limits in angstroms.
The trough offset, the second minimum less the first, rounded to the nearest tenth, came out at 0.4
